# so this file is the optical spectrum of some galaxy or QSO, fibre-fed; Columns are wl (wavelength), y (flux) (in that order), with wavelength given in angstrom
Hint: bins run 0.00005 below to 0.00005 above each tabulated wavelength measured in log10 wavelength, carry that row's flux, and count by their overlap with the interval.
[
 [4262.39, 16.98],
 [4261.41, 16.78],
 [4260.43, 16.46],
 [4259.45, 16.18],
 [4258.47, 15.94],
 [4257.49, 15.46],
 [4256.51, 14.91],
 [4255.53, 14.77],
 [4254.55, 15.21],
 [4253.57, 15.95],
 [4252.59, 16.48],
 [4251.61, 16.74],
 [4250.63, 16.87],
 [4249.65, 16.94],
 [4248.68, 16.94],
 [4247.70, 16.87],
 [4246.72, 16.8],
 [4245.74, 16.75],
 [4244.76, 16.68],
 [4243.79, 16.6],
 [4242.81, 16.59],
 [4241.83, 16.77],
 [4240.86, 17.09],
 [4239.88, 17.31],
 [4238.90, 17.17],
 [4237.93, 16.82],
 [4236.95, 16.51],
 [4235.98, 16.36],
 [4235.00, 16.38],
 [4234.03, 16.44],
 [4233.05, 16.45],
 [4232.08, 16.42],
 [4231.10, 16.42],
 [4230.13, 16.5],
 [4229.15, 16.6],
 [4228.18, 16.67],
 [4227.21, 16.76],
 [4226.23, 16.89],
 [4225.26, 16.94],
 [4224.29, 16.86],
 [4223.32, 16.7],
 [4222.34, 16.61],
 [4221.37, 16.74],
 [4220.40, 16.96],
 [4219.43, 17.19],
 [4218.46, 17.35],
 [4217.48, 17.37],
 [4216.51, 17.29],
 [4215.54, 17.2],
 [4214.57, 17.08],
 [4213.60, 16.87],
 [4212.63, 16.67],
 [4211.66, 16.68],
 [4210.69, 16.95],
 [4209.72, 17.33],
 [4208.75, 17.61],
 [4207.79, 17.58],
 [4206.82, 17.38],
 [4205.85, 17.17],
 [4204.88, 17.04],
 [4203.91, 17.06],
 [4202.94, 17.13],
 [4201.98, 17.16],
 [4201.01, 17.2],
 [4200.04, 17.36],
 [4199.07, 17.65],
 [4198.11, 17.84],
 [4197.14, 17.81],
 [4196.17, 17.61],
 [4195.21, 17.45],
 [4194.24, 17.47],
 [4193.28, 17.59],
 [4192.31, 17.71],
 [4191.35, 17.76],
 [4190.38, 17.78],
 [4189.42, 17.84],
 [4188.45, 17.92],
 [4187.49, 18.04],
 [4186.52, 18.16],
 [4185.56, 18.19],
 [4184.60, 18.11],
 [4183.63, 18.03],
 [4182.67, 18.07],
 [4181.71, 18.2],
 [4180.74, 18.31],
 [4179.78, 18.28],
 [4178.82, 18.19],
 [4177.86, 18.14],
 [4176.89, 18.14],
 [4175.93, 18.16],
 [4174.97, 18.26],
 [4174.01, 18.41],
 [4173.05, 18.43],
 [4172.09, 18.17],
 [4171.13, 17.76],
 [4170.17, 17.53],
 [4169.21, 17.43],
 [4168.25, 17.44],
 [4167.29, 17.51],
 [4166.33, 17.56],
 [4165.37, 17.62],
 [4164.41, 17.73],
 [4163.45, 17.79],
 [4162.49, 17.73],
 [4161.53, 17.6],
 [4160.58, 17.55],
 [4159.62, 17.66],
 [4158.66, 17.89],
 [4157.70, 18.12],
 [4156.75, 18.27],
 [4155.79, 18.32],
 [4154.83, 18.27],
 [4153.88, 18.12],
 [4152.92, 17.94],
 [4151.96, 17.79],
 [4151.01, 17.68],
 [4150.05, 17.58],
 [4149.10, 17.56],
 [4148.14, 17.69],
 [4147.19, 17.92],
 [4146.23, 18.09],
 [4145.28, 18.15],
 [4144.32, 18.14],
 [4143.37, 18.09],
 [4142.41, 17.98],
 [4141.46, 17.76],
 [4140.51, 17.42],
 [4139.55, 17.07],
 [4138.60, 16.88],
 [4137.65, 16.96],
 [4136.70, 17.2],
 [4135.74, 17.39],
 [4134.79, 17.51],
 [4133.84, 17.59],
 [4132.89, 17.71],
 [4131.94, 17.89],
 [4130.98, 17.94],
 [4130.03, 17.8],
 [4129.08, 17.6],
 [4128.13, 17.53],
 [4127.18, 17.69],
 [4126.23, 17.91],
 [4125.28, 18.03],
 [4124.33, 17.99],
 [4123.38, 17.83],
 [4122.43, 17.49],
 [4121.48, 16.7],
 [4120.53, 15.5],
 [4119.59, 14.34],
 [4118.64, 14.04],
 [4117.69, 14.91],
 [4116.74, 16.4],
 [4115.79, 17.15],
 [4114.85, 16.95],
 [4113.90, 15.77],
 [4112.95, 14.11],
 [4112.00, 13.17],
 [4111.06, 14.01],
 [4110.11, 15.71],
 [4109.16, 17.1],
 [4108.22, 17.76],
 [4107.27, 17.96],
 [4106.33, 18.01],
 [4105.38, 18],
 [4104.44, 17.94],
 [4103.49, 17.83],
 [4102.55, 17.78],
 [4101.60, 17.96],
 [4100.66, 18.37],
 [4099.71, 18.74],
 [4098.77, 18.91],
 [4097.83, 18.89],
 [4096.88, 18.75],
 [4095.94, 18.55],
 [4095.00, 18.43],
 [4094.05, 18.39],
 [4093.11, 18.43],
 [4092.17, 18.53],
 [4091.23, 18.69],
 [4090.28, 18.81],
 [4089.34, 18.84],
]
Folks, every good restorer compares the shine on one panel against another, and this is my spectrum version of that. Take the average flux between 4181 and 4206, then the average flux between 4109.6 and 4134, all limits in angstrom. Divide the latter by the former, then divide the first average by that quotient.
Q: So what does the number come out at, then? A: 18.9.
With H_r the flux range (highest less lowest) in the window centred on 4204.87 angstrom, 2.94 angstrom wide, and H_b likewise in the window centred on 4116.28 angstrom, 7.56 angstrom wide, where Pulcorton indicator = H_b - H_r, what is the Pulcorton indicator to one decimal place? 3.0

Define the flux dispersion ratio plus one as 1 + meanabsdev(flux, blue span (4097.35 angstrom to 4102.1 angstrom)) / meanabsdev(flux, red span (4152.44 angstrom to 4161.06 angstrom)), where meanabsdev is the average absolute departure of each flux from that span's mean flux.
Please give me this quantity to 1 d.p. 2.4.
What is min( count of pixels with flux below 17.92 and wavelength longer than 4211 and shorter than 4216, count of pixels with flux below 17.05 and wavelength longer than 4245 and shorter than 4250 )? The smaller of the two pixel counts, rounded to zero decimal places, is 5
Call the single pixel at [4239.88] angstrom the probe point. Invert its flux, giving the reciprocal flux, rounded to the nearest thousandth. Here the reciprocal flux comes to 0.058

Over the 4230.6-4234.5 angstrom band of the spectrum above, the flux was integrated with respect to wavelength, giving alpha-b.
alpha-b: 64.1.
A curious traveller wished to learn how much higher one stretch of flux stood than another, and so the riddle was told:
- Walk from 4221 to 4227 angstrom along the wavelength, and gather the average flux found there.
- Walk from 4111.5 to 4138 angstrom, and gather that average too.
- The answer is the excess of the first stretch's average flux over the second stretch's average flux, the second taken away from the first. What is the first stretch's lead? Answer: 0.0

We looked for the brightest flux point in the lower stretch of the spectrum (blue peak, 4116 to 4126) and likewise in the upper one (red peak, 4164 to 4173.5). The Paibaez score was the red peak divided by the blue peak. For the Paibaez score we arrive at 1.02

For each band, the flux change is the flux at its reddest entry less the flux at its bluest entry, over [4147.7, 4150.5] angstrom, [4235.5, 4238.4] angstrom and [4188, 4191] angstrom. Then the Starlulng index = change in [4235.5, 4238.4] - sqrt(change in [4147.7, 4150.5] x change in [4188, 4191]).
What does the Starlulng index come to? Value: 0.34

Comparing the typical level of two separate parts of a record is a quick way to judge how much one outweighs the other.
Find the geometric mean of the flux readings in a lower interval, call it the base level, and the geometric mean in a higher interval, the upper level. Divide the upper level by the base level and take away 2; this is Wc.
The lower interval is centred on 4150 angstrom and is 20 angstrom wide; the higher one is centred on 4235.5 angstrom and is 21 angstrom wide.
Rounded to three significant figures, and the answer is -1.07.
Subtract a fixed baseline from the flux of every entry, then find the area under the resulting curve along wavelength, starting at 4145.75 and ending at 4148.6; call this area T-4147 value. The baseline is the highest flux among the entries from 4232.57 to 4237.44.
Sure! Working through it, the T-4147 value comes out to 4.0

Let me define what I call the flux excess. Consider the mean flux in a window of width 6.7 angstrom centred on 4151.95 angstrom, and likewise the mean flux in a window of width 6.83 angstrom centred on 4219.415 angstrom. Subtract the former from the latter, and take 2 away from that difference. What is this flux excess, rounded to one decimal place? -2.8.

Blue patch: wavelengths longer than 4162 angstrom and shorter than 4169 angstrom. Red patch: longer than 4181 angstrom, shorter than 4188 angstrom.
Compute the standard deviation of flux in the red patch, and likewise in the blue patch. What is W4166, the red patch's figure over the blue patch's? 0.5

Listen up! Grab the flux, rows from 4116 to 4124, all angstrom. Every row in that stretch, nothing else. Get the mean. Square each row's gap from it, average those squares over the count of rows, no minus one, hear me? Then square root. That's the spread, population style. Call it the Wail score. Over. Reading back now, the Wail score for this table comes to 1.3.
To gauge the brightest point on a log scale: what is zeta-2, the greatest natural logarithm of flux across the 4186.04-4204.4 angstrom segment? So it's 2.90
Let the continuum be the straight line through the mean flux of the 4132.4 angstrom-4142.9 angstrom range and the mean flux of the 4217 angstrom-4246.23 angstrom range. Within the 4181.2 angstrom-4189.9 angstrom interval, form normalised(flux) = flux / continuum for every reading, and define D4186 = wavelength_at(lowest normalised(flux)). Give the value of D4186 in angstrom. 4189.42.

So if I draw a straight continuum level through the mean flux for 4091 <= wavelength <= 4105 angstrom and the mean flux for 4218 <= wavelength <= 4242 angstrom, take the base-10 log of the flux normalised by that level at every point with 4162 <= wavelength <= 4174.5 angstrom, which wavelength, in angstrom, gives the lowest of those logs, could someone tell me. 4168.25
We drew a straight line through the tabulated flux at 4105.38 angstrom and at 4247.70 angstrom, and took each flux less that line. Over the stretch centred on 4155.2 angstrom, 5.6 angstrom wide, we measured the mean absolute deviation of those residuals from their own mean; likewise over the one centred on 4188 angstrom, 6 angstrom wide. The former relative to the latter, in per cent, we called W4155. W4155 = 90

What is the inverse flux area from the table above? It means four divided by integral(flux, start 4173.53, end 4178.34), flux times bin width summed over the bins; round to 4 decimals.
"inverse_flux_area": 0.0457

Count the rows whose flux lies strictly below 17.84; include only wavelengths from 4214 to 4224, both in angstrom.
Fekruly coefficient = 10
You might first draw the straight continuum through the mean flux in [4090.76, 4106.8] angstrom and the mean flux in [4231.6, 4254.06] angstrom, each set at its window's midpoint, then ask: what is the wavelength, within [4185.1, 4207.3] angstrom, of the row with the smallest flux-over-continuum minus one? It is 4204.88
